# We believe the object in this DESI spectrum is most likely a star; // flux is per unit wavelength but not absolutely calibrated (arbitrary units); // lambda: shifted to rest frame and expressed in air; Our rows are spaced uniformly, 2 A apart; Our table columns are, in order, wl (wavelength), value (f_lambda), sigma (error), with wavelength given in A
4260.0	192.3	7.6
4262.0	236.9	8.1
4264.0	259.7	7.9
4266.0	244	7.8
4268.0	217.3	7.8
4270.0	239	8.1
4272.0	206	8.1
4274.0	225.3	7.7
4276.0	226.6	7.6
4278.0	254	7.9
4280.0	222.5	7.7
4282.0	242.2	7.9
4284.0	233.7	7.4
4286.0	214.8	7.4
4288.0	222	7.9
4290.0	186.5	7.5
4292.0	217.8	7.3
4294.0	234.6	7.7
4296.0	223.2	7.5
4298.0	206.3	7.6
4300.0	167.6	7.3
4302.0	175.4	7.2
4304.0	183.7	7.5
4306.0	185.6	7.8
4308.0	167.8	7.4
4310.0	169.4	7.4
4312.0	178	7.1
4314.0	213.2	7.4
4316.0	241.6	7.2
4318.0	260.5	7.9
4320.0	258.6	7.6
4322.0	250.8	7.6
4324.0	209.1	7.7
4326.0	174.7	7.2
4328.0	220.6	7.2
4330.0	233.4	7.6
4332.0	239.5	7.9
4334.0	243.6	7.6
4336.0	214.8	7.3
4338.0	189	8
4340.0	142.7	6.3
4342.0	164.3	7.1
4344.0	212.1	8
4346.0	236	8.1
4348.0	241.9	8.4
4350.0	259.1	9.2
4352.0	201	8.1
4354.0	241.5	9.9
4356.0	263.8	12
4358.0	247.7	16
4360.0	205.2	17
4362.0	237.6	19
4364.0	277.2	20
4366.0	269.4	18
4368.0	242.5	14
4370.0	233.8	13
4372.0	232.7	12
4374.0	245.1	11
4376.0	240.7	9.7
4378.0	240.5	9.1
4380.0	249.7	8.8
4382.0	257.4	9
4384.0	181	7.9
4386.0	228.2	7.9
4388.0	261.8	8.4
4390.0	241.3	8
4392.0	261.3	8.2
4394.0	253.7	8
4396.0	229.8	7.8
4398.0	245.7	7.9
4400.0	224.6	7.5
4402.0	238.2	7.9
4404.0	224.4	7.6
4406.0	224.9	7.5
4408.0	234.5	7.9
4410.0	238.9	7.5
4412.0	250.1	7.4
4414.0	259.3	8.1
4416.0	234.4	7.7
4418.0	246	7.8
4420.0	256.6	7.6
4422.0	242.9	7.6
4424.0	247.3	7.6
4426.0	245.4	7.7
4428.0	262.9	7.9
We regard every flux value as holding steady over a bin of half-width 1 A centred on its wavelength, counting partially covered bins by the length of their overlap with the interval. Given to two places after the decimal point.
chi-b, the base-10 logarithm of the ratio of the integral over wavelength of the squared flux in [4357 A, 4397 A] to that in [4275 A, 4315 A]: 0.13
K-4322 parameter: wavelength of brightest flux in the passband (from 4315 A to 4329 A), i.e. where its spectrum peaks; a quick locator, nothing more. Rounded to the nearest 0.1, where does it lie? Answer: 4318.0 A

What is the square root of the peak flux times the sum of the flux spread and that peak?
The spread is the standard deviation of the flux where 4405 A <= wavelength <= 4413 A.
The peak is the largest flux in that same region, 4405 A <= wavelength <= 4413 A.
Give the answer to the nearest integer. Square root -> 255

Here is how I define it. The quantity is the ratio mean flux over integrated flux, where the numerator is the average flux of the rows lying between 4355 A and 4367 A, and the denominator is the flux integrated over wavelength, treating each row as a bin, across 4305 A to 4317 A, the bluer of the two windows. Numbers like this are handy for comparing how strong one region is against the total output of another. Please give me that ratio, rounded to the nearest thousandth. 0.108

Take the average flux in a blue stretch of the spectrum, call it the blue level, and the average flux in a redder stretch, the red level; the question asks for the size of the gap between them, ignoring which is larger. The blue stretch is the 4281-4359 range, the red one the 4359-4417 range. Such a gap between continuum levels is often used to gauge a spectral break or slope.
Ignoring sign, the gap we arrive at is 26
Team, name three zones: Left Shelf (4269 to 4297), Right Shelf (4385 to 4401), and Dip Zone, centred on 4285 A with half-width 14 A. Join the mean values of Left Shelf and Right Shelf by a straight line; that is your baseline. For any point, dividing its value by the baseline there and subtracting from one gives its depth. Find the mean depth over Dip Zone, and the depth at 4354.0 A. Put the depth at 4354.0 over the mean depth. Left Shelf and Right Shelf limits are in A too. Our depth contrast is -1.7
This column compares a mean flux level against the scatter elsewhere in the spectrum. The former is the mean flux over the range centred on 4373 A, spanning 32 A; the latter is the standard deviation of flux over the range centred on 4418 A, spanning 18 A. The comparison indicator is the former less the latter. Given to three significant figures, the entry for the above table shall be 233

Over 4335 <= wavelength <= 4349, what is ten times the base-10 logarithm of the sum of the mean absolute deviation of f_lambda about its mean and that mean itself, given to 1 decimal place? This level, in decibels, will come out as 23.6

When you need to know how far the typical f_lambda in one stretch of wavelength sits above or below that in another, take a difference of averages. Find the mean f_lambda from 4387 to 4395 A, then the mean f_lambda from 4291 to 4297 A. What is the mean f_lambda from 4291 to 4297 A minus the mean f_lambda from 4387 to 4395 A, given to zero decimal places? -29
